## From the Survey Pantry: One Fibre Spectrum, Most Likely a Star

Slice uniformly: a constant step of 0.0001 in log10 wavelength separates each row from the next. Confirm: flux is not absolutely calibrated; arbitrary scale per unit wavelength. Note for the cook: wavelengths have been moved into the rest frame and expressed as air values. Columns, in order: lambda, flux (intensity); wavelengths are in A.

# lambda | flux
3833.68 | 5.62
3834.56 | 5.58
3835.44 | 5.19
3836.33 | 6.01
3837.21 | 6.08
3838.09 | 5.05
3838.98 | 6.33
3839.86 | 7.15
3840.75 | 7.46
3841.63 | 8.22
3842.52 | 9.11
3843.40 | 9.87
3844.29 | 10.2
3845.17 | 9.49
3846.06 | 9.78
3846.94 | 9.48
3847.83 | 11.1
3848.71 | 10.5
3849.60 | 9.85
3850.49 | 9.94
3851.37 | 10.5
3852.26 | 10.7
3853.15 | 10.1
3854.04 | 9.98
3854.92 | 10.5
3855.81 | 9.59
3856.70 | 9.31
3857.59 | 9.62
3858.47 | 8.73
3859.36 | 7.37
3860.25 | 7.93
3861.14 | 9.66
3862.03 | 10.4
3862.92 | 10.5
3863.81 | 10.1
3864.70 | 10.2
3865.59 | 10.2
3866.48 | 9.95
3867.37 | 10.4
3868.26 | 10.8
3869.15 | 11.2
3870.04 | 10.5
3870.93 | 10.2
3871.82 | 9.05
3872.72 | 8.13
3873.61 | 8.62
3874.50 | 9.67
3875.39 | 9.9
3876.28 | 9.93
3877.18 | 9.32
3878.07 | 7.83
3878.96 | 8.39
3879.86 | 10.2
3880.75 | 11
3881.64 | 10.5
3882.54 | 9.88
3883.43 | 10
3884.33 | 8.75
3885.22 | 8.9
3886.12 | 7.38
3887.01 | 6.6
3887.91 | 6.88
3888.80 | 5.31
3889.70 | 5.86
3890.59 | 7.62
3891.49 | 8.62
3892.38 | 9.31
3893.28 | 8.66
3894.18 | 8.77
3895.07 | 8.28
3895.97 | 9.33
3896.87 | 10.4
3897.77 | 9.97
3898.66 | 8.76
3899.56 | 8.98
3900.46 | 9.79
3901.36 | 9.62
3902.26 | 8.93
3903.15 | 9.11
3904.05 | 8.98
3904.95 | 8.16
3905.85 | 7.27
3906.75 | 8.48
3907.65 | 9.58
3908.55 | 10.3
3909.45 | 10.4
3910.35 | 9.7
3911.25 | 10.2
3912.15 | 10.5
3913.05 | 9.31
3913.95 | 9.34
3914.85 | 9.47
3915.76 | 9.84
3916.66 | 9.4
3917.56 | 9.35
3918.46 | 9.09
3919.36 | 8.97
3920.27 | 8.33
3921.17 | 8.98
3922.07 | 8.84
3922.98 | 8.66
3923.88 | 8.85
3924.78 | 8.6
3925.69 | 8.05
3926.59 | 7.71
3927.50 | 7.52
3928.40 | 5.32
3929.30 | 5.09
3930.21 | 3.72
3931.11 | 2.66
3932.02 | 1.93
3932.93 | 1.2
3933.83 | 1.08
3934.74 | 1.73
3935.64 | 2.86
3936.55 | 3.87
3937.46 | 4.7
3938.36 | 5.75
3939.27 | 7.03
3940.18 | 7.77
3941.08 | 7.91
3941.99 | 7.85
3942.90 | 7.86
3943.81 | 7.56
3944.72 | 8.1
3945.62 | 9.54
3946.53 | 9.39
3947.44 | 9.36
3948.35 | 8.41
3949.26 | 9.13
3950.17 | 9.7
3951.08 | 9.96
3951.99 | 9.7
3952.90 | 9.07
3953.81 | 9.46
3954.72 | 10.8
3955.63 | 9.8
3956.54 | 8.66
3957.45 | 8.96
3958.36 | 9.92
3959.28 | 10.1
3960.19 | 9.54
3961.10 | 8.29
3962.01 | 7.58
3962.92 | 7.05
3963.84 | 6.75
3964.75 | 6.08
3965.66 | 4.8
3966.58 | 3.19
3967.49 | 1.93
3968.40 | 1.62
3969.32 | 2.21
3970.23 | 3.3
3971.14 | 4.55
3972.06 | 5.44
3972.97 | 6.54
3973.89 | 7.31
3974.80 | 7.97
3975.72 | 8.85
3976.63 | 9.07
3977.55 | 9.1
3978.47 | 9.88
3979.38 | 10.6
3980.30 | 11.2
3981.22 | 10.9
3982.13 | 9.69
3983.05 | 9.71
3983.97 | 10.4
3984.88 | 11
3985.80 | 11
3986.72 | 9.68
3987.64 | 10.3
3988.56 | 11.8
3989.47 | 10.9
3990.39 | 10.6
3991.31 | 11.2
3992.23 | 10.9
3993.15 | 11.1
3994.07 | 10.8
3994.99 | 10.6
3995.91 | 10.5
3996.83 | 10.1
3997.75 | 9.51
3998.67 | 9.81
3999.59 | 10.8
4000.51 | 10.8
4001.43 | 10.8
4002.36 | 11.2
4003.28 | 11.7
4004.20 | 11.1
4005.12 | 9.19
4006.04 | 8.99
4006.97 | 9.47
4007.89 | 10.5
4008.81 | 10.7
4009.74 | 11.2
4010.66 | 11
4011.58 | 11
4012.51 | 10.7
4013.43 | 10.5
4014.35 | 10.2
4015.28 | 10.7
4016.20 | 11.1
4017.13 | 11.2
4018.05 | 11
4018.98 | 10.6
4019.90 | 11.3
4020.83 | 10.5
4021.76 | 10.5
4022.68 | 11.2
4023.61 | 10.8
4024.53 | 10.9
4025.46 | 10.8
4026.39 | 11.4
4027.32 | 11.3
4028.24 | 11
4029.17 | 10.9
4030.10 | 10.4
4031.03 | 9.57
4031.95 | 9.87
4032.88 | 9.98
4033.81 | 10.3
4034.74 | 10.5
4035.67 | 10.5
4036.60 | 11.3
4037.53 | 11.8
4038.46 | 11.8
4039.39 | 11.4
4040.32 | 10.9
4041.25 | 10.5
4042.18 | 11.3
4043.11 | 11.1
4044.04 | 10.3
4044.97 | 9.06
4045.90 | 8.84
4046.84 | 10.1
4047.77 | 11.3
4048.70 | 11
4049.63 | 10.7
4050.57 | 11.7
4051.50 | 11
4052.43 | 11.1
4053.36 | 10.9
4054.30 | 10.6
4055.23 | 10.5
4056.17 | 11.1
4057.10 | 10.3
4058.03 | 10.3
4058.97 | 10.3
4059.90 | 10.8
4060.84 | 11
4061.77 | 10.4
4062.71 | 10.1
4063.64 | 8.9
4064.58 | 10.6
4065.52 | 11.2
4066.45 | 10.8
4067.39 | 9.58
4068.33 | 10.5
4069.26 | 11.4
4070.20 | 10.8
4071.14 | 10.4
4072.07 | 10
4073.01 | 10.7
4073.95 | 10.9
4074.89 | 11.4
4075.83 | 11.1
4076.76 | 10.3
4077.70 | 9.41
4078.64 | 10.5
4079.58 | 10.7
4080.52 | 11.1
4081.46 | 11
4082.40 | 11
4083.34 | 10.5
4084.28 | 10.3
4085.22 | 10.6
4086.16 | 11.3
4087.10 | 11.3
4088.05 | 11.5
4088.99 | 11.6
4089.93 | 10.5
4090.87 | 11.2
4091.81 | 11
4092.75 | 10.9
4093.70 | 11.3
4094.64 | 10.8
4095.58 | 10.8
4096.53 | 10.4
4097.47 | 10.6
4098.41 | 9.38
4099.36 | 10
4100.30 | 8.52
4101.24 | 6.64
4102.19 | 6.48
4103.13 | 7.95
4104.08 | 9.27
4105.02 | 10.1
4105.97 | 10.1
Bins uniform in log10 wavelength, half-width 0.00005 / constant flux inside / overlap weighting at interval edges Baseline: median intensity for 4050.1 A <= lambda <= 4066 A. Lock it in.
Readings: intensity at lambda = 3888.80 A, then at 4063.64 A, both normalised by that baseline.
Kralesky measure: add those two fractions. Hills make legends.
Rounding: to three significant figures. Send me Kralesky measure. 1.34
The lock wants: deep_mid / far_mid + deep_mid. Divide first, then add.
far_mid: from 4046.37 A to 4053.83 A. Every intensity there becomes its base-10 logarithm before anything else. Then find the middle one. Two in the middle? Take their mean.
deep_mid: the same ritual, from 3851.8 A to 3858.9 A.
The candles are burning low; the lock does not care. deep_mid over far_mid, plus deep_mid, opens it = 1.94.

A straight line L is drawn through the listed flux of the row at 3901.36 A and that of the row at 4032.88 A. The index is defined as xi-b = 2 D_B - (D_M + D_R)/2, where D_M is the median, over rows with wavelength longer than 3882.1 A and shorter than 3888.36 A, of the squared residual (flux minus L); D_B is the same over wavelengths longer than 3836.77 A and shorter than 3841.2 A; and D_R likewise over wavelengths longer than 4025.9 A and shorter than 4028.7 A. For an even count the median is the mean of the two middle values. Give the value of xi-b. 18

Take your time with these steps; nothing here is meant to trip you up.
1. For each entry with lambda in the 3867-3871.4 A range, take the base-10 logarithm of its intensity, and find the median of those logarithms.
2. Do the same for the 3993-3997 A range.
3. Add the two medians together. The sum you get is 2.05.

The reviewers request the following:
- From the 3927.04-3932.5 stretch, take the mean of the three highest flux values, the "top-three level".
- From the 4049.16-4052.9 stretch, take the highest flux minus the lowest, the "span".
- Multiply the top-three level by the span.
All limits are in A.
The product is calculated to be 6.0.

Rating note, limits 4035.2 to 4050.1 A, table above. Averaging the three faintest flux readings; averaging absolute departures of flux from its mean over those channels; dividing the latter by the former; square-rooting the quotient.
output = 0.26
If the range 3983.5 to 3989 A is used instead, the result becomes 0.24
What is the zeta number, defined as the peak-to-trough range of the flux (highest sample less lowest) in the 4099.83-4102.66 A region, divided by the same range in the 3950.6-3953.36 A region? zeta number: 2.3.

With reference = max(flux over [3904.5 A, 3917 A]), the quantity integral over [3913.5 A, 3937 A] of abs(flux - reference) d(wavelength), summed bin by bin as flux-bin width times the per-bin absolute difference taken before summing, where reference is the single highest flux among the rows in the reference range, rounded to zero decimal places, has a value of 93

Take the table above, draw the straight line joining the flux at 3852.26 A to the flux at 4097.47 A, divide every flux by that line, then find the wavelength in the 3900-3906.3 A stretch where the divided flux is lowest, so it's 3905.85 A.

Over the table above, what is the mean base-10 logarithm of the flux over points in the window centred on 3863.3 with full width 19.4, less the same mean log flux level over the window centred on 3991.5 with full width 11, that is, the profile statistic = -0.043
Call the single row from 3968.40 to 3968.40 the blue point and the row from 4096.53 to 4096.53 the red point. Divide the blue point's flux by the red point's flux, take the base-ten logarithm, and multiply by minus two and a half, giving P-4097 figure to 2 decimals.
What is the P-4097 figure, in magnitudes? 2.02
